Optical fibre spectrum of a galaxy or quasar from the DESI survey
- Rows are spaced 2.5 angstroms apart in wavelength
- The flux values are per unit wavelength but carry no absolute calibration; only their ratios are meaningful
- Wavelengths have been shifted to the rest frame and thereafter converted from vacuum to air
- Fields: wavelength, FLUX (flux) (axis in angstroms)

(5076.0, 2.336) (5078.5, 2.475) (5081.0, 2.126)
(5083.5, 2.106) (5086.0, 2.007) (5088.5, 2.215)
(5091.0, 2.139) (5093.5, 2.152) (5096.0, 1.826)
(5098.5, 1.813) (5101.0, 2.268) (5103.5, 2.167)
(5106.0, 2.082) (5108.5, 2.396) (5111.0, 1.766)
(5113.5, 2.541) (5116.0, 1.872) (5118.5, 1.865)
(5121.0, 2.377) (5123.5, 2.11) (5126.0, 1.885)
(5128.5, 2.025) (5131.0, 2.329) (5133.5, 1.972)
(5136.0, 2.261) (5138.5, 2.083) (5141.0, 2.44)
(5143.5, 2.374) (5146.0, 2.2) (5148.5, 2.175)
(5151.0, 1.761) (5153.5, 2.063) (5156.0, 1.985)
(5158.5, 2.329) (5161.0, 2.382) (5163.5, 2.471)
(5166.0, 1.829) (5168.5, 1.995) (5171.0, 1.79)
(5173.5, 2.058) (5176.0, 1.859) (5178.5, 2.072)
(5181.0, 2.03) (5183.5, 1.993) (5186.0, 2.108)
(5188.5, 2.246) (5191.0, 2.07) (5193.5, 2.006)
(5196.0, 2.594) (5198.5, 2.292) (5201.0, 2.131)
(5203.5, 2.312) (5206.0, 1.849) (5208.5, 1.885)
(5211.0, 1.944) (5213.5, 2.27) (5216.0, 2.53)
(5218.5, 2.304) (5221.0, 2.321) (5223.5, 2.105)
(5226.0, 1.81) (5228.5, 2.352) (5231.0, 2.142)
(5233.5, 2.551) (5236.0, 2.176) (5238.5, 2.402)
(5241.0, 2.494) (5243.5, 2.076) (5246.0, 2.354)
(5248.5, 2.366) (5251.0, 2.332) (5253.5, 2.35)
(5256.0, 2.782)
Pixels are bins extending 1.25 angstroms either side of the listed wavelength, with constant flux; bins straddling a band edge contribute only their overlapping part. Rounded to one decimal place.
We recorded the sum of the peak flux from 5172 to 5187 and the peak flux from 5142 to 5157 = 4.5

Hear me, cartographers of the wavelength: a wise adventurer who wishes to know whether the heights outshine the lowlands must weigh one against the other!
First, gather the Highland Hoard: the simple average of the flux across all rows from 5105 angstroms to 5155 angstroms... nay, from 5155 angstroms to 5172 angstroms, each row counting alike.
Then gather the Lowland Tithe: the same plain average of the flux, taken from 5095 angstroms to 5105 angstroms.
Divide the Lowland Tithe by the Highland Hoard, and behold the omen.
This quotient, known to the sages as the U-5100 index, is 0.96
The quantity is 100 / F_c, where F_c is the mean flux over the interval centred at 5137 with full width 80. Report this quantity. 47.4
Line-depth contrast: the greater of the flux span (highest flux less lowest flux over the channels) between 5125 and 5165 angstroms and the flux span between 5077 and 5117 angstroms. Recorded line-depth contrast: 0.775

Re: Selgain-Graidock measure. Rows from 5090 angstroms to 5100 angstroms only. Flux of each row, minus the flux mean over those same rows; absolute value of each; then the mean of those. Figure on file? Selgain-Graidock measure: 0.16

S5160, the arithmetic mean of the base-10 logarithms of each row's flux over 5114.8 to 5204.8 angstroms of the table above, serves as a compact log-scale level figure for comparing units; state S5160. 0.324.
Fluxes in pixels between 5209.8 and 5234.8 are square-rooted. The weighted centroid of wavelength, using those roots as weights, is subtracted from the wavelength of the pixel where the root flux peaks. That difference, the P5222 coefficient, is 11.2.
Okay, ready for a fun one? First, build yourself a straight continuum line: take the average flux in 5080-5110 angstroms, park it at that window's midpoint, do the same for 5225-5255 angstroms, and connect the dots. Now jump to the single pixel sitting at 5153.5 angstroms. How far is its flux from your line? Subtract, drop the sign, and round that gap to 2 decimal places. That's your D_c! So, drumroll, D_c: 0.12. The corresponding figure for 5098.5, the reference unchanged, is 0.30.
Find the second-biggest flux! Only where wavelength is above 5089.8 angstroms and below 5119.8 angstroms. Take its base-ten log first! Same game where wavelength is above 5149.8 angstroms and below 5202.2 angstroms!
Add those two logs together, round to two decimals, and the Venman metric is 0.77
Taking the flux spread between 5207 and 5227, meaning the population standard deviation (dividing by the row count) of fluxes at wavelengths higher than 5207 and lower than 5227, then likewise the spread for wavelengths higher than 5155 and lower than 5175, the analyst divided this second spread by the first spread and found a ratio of 1.0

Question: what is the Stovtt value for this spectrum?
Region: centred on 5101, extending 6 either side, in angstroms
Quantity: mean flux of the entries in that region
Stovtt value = 2.03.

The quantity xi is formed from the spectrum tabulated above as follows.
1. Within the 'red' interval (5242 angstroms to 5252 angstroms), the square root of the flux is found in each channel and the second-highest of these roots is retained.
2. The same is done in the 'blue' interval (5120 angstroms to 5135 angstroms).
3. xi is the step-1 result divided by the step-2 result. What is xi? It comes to 1.01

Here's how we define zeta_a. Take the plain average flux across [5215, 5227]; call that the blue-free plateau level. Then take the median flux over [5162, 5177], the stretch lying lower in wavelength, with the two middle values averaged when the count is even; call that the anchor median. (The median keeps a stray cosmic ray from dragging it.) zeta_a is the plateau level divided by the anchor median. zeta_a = 1.15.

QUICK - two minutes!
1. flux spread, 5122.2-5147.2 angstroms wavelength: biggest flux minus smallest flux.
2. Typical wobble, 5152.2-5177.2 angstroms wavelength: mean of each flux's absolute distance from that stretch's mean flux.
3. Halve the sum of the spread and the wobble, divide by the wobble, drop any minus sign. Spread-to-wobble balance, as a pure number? 2.0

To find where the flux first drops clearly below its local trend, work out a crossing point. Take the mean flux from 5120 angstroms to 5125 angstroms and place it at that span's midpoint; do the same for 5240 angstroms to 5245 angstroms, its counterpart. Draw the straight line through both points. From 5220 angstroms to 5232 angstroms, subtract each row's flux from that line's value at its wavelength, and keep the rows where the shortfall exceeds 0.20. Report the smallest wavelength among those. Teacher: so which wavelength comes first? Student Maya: 5226.0 angstroms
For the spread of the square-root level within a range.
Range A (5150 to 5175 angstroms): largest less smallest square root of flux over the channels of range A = 0.24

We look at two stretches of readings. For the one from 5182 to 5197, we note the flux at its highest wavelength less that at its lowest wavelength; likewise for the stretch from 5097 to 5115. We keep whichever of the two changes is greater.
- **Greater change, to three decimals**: 0.728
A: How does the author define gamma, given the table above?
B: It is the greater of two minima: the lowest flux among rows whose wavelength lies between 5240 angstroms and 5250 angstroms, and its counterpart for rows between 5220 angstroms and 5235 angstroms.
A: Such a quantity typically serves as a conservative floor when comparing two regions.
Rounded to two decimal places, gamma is 2.08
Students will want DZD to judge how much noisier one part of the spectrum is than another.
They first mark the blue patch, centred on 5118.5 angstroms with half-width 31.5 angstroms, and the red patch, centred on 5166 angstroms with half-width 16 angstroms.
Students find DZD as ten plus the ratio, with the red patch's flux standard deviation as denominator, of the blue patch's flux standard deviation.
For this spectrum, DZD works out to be 11.0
